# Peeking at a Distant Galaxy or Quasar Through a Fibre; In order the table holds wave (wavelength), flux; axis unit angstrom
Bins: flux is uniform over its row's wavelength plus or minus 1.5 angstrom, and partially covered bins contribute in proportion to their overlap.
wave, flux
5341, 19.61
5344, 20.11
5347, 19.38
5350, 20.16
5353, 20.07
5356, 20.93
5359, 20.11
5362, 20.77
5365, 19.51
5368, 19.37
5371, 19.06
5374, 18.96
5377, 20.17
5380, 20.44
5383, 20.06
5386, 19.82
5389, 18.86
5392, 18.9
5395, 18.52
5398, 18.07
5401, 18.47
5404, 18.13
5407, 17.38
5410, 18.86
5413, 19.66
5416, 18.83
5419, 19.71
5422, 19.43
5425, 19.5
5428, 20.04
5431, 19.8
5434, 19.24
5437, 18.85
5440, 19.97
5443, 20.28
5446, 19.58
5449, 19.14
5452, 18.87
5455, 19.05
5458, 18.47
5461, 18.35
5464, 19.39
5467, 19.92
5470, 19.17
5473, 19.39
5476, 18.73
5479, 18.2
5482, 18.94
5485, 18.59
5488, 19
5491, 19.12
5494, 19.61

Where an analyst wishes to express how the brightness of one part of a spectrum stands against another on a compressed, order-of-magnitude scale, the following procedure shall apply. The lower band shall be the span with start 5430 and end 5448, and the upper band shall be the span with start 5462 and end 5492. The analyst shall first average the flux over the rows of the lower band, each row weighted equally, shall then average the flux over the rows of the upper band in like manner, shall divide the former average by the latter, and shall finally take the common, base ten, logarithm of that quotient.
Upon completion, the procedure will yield 0.013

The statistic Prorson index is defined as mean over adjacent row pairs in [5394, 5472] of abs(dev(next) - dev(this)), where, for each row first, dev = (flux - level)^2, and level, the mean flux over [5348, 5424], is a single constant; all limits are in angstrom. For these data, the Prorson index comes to 0.59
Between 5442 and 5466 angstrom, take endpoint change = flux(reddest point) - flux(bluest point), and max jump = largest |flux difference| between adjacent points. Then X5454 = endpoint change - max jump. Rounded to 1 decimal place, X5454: -1.9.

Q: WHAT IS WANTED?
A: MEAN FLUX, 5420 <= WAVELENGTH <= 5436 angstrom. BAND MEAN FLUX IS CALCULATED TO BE 19.6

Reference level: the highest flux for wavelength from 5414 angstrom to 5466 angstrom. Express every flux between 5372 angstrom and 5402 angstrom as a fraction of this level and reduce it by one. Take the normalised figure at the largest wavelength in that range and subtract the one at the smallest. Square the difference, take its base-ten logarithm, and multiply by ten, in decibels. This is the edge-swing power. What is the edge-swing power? -32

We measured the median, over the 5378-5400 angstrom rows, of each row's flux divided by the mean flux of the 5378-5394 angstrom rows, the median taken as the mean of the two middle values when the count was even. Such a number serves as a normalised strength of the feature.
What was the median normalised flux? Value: 0.96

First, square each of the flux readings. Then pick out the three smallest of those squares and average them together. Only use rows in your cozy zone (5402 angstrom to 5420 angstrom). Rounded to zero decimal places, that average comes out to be 328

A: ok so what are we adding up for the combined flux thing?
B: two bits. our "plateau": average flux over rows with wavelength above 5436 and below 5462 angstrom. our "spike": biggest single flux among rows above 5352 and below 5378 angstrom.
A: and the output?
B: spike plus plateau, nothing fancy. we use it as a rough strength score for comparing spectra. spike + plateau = 40.1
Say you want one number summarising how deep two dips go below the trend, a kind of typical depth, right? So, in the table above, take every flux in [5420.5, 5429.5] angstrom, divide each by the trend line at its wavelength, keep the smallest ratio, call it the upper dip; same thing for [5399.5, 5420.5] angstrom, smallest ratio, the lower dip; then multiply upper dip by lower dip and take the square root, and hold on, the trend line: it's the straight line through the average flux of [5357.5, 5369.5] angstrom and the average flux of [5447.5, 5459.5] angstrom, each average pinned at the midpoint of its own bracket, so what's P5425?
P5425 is 0.950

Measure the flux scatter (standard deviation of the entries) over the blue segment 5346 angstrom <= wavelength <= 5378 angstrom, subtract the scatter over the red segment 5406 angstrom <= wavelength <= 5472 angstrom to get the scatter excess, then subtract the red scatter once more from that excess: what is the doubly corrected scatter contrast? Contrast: -0.7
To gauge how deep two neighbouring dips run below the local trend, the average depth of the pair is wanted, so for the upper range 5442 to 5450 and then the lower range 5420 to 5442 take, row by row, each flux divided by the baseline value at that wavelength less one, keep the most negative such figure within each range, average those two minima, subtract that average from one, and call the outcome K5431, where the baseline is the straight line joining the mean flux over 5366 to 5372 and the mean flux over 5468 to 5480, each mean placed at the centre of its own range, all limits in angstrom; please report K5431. 1.00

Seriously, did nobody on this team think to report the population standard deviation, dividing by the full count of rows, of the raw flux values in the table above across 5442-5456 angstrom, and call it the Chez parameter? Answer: 0.505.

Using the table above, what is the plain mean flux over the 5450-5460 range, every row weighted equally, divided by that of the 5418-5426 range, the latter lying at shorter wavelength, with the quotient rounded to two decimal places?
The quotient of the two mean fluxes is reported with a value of 0.96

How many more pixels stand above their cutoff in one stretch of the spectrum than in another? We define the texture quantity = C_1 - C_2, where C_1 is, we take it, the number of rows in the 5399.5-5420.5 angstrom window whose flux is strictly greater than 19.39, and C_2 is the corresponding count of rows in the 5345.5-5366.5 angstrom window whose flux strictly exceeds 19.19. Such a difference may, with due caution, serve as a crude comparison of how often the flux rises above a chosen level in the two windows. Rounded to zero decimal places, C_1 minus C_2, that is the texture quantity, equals -5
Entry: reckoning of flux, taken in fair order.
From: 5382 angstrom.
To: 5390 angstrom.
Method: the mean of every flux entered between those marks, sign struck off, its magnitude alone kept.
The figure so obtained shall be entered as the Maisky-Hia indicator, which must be 19.6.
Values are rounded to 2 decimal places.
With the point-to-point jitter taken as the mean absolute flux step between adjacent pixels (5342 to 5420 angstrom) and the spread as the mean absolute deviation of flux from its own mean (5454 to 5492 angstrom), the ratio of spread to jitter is 0.61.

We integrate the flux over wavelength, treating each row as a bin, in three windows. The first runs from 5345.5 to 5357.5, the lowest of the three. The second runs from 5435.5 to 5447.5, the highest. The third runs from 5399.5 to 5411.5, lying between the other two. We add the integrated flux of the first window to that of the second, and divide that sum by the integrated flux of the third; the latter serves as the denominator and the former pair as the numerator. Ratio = 2.19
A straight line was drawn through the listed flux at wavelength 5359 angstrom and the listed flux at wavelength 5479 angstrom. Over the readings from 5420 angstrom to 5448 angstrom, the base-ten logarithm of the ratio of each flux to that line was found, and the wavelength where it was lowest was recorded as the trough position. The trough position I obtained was 5437 angstrom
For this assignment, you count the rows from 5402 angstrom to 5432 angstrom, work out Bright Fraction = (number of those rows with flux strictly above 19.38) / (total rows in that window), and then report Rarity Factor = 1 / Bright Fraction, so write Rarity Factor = 1.7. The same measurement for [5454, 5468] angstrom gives 2.5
